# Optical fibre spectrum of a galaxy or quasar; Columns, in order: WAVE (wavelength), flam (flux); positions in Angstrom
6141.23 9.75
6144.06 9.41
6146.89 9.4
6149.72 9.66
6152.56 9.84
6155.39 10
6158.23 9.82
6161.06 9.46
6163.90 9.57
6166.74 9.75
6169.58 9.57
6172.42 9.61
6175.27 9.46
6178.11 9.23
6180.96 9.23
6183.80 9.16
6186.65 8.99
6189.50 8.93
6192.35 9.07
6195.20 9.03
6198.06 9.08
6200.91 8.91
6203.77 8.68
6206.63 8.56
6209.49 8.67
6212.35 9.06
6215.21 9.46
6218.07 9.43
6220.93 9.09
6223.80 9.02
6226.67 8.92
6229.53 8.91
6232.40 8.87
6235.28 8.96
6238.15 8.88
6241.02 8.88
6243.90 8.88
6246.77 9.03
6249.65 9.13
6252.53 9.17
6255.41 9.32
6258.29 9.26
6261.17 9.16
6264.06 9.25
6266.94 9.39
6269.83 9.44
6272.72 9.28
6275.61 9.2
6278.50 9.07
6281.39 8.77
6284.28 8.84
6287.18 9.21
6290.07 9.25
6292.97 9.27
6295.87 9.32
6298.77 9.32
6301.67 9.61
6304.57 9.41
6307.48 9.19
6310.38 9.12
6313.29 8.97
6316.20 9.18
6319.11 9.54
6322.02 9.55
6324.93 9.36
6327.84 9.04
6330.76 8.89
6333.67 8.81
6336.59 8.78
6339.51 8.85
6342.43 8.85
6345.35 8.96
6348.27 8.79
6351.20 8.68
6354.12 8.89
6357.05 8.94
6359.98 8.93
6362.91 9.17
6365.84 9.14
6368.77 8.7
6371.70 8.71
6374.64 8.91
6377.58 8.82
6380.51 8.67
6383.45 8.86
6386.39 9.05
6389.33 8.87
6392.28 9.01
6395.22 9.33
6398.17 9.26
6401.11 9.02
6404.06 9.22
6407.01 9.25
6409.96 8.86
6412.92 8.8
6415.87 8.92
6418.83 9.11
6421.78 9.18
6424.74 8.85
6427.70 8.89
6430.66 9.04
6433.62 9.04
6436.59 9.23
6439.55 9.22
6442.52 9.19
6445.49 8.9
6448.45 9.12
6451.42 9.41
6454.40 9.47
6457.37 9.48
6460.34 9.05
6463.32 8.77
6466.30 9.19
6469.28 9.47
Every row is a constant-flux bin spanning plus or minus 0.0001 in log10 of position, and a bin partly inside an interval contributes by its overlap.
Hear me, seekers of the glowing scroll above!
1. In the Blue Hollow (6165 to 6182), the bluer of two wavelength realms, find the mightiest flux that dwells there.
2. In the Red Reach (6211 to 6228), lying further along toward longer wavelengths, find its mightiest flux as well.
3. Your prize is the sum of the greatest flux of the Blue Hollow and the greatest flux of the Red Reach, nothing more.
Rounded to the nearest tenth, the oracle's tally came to 19.2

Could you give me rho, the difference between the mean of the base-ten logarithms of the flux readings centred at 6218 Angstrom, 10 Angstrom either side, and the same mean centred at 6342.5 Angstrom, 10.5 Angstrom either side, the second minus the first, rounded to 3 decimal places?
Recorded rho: -0.013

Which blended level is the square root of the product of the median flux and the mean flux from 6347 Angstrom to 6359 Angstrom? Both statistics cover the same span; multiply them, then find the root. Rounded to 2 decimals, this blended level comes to 8.83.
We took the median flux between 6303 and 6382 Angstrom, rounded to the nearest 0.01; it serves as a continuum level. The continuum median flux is 8.93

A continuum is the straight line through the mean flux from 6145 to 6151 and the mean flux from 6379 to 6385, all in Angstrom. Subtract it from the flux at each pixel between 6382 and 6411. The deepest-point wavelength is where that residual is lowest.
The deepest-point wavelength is 6383.45 Angstrom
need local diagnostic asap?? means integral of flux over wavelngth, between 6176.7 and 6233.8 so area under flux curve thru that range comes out 515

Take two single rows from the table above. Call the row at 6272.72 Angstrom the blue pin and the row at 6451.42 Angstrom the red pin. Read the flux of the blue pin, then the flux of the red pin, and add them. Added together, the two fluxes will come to 18.7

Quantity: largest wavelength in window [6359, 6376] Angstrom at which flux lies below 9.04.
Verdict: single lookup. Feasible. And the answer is 6374.64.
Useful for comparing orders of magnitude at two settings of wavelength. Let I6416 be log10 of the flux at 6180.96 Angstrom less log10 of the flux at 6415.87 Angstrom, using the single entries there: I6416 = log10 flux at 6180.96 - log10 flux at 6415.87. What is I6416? 0.015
